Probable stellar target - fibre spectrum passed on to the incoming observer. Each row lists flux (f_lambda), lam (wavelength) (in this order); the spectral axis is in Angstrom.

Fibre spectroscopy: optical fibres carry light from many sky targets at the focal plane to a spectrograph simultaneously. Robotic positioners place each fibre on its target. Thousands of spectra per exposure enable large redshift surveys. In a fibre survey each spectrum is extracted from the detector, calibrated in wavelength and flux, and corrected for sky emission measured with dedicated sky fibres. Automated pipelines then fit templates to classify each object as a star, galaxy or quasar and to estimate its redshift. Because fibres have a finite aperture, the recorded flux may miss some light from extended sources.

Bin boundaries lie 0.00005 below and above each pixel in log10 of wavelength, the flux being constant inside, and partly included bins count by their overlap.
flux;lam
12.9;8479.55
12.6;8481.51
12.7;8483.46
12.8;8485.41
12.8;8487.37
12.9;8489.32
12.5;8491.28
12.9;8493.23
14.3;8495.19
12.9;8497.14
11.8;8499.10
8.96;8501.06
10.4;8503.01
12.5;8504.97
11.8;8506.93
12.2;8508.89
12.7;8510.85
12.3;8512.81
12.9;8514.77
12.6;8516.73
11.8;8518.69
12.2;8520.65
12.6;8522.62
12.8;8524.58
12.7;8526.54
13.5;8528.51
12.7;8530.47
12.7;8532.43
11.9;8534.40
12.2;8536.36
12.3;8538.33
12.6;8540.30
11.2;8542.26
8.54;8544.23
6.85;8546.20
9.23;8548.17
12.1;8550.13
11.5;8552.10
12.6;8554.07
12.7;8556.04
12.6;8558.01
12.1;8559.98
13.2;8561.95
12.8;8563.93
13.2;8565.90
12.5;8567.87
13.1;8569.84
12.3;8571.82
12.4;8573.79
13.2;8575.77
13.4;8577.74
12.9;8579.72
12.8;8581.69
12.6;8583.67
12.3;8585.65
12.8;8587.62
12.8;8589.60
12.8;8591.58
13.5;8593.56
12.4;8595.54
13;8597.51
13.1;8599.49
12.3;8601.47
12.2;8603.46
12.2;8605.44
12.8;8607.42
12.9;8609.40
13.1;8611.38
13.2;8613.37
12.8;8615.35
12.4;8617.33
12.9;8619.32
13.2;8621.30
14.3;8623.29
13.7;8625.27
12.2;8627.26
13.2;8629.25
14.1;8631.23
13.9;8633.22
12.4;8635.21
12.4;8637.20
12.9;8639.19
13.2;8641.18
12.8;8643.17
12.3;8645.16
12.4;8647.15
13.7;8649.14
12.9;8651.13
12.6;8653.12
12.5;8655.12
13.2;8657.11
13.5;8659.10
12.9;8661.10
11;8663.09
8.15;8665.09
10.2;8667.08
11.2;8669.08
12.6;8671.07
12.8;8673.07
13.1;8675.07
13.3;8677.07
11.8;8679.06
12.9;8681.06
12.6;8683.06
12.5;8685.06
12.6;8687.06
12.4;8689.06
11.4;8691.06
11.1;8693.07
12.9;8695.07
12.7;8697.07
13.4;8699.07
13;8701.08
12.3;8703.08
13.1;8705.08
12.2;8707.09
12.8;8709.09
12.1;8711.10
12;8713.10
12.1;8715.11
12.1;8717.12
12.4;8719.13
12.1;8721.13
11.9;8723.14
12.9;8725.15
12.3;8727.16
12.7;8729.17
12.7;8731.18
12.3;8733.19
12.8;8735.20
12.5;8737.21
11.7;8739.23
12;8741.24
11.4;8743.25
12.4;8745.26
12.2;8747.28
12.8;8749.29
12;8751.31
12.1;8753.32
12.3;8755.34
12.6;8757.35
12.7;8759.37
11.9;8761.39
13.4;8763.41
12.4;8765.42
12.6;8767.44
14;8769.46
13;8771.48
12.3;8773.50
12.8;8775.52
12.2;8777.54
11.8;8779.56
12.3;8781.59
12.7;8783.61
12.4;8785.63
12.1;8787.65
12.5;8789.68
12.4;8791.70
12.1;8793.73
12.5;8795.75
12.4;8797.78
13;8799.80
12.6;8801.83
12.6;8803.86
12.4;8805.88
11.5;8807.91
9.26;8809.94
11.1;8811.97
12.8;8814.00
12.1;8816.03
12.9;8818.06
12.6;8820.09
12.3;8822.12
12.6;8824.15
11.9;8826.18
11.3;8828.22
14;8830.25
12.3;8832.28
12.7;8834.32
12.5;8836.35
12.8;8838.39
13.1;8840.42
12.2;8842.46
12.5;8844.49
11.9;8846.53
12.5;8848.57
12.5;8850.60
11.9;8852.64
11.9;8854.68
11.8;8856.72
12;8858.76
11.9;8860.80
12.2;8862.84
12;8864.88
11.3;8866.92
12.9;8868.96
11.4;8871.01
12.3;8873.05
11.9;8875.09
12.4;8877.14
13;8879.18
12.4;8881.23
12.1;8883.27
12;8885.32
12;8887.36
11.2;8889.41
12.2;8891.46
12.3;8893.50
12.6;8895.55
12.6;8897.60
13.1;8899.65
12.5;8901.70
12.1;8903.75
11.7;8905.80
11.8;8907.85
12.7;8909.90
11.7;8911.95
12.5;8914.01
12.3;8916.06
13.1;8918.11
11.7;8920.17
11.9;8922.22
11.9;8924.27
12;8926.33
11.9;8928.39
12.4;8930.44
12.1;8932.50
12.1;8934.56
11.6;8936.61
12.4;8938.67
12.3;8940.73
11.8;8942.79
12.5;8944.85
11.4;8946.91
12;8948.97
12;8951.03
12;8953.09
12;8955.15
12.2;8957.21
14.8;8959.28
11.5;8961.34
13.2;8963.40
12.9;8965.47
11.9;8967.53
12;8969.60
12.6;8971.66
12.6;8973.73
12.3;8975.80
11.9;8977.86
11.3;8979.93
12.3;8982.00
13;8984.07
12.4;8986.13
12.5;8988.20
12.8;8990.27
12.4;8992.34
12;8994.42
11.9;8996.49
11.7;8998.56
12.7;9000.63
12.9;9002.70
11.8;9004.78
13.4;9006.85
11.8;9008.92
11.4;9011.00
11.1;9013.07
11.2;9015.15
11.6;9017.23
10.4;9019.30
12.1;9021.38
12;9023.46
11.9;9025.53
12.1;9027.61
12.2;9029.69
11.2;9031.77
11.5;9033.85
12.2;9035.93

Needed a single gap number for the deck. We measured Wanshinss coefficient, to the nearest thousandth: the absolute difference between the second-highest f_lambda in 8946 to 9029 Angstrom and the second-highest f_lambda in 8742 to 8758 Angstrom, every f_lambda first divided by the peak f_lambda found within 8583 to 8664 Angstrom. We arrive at 0.056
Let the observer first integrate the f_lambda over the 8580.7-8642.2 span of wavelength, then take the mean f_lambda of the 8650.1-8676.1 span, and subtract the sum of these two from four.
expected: -802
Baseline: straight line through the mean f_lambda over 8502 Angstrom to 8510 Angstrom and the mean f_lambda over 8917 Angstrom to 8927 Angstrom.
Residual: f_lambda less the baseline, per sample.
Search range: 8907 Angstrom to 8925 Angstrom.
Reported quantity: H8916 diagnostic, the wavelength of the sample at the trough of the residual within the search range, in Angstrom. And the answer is 8920.17 Angstrom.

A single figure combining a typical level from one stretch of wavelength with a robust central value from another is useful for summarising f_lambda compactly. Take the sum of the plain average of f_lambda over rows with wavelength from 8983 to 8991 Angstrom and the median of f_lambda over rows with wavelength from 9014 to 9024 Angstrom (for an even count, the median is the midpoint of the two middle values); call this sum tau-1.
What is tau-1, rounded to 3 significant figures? 24.3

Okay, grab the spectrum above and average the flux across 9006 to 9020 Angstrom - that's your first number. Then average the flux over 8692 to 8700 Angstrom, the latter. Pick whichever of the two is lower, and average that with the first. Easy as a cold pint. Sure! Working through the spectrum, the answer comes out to 11.56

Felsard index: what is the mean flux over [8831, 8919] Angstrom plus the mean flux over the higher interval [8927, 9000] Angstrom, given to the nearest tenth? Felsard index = 24.5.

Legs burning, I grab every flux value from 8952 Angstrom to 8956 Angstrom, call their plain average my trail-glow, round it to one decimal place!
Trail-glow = 12.0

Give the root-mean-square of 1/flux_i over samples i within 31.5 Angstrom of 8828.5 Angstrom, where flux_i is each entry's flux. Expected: 0.0822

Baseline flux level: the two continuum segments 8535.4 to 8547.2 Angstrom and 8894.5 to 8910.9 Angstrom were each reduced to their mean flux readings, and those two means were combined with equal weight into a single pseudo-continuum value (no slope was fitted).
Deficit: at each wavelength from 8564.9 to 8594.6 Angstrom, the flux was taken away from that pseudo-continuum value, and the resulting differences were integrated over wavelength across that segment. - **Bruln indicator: -40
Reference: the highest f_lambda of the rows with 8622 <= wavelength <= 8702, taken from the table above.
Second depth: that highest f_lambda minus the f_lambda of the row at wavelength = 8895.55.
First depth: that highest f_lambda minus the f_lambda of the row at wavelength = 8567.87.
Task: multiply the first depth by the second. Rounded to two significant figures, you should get 3.1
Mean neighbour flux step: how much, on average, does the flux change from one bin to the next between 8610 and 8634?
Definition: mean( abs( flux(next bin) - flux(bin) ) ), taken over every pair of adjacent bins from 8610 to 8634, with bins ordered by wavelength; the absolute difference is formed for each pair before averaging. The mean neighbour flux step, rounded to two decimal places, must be 0.64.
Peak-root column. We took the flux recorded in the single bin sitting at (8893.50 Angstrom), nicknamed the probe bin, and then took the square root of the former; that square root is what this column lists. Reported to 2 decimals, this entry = 3.51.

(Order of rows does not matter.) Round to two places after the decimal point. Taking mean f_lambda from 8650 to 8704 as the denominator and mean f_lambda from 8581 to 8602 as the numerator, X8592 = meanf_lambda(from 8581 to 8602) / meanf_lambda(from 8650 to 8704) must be 1.04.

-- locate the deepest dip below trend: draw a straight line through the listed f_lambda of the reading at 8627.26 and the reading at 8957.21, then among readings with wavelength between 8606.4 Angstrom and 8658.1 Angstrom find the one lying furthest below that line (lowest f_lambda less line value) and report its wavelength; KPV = 8627.26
